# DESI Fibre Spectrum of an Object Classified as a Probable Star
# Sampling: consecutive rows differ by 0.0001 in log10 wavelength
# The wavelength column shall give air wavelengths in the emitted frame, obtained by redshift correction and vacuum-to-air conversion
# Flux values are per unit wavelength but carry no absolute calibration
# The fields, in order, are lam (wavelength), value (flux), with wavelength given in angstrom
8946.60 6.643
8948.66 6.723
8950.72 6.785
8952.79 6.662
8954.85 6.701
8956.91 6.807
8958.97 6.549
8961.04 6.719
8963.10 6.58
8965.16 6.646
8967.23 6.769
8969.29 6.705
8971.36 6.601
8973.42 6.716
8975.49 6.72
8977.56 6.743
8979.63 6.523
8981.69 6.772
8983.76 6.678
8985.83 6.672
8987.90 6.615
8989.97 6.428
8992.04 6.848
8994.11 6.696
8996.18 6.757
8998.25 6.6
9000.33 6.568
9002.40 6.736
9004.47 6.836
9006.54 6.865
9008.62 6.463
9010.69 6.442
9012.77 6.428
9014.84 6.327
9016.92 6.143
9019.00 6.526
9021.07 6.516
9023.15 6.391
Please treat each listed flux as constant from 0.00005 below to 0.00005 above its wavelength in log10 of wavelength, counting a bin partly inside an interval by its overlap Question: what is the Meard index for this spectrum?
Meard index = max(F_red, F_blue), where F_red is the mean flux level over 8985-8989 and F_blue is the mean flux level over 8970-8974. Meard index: 6.66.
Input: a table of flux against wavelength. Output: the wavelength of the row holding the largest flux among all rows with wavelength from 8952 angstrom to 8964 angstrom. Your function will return 8956.91 angstrom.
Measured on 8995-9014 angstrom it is 9006.54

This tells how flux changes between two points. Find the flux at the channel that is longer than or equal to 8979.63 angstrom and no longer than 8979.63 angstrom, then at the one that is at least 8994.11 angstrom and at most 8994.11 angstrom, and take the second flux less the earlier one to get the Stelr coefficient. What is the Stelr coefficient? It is 0.17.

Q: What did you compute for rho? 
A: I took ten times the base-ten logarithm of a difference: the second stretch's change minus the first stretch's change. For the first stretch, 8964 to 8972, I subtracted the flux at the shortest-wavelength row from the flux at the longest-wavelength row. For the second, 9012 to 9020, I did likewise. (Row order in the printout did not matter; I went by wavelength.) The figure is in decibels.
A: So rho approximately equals -8.4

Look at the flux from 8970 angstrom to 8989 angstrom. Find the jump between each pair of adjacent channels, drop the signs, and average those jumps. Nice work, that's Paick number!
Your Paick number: 0.096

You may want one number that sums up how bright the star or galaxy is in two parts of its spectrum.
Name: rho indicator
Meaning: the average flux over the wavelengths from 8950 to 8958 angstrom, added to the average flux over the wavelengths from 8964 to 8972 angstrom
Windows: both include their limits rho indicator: 13.4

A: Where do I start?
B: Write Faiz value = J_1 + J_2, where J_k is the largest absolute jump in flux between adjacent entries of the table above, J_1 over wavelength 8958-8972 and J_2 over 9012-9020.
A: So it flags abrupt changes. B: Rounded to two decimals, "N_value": 0.55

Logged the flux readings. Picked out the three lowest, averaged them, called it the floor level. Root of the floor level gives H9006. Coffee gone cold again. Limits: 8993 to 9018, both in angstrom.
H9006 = 2.51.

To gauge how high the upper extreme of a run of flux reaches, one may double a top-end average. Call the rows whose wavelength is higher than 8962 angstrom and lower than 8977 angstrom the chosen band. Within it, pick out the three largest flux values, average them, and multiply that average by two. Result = 13.5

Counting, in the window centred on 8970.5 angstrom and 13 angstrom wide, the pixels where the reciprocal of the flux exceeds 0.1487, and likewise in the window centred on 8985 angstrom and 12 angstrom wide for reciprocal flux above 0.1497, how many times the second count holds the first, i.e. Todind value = 1.0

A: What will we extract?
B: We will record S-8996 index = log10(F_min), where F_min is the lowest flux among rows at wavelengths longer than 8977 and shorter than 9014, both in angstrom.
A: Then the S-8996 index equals 0.808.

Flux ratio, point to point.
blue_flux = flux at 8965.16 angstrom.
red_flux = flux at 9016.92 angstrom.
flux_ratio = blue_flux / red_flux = 1.08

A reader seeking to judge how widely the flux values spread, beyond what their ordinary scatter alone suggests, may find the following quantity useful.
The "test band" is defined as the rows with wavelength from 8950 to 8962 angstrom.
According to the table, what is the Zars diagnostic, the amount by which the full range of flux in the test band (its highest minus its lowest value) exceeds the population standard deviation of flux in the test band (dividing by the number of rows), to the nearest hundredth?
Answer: 0.17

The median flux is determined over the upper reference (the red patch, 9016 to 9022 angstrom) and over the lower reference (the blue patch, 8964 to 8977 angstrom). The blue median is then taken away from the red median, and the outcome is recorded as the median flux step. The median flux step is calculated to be -0.19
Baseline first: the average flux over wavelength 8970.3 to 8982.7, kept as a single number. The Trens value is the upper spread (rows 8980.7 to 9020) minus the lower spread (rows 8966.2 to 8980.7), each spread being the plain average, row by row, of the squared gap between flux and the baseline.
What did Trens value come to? 0.035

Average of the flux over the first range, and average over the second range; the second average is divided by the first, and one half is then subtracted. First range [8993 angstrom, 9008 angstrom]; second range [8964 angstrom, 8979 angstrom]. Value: 0.497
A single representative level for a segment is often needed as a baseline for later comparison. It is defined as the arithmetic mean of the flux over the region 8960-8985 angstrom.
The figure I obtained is 6.68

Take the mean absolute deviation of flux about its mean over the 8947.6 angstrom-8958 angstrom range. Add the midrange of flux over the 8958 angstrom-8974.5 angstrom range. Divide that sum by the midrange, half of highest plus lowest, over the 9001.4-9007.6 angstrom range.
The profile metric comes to 0.99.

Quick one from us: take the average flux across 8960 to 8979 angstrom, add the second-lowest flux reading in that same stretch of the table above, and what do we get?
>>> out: 13.3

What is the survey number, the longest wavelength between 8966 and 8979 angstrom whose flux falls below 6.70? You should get 8971.36 angstrom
